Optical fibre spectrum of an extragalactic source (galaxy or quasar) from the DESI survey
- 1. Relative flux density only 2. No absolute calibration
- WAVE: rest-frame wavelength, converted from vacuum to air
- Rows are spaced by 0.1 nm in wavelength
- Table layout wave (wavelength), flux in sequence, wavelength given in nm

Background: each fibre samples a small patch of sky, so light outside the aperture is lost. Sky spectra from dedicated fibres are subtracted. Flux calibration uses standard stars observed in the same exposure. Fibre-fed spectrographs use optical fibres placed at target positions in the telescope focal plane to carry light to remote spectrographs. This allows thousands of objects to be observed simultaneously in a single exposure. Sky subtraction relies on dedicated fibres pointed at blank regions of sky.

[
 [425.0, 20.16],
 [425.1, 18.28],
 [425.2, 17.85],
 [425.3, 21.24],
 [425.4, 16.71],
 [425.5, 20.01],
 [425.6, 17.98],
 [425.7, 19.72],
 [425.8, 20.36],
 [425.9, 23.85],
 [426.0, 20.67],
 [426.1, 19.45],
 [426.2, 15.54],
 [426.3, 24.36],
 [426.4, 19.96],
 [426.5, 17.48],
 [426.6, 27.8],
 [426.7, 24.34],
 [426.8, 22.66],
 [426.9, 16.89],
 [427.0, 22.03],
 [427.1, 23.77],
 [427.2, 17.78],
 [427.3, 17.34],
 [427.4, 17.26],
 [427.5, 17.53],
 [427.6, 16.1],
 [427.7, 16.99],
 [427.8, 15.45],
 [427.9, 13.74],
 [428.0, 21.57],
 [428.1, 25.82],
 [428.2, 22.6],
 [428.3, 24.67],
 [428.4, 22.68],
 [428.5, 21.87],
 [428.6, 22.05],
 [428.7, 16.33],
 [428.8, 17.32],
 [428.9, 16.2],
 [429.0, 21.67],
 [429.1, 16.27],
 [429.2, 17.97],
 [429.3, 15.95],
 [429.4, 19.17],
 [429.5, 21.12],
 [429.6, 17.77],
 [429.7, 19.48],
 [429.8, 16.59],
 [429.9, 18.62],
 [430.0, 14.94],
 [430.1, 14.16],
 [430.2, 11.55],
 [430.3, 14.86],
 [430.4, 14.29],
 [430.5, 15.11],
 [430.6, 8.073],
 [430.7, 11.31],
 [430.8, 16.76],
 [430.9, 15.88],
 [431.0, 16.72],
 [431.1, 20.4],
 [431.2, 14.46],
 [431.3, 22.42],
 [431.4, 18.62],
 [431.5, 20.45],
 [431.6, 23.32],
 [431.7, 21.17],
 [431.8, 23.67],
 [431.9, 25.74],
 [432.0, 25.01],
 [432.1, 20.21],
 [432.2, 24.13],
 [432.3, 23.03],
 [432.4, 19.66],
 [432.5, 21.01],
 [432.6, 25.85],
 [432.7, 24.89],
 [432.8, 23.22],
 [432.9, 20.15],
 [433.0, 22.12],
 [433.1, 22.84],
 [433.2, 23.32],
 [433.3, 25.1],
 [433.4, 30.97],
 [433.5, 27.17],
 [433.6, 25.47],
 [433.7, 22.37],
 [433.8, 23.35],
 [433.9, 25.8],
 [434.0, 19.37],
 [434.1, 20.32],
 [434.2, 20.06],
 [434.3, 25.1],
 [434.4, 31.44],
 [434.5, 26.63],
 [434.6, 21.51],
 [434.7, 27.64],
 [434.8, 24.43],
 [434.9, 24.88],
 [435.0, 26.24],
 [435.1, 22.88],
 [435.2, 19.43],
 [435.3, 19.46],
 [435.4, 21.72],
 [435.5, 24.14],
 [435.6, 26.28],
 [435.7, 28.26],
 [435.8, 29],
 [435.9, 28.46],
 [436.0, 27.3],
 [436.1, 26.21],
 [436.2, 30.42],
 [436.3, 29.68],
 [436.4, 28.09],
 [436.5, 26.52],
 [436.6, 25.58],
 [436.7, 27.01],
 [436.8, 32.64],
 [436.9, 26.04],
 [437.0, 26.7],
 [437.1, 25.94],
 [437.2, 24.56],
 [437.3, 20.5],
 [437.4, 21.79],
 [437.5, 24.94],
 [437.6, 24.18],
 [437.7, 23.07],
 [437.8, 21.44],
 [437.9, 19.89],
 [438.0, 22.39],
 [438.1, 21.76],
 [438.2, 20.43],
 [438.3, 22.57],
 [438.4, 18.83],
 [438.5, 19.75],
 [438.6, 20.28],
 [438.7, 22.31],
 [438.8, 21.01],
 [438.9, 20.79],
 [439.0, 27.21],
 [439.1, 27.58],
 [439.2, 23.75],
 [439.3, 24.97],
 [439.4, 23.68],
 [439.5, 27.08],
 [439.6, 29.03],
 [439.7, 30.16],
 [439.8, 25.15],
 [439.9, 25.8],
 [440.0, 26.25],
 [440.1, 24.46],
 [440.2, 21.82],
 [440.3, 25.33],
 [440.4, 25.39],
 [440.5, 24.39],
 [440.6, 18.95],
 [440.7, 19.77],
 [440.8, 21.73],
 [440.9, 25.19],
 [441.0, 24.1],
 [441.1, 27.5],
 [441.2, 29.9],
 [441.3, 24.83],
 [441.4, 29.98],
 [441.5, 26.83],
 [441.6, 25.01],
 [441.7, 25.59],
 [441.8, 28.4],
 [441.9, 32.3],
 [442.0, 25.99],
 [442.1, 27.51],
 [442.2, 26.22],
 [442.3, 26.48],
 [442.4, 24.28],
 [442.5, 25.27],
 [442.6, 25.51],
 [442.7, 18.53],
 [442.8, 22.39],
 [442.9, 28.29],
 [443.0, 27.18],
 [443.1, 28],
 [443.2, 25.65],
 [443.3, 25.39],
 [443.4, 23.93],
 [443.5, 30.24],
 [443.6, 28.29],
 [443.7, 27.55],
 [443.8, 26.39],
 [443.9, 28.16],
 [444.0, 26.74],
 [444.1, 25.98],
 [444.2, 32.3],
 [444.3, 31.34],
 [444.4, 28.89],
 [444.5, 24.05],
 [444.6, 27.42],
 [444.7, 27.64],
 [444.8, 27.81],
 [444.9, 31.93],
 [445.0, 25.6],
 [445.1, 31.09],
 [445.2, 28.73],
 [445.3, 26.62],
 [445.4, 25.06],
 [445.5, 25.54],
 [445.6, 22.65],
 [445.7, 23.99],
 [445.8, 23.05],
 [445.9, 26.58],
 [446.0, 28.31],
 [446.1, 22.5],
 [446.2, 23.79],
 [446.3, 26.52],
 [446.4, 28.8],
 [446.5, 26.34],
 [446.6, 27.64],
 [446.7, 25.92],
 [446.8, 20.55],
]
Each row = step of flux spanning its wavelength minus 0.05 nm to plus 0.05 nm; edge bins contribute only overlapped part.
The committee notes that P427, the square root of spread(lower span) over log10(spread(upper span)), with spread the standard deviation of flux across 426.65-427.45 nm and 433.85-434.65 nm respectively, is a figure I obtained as 2.3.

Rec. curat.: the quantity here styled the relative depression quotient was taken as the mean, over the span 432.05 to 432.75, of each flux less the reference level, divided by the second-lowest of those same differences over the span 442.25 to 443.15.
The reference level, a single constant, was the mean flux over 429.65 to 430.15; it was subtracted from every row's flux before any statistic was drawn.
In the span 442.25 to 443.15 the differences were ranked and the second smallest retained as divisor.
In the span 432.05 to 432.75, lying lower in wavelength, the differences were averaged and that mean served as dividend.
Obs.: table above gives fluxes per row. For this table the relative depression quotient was 1.05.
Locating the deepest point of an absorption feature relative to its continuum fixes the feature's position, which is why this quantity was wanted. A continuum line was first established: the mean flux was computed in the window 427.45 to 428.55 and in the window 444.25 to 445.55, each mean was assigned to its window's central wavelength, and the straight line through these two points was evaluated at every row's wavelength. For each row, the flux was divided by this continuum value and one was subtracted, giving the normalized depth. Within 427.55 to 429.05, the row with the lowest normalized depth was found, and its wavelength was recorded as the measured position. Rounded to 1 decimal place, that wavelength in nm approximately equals 427.9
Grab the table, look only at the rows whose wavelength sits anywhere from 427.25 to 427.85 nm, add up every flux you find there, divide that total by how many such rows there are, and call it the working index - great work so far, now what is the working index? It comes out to 16.8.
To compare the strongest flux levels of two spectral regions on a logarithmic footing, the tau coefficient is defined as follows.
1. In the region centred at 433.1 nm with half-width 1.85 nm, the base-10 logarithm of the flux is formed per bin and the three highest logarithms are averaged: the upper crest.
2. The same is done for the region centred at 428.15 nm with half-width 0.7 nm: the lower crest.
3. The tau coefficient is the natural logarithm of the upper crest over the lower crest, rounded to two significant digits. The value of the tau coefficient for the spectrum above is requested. 0.063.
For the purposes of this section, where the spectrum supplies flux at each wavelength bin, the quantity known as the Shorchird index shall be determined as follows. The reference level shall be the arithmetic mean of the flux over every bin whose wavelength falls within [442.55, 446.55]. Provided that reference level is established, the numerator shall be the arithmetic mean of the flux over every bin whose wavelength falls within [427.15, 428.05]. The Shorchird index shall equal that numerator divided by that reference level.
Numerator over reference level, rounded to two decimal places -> 0.64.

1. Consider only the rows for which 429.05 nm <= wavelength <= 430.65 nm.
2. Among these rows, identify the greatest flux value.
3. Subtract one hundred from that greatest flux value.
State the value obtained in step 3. -78.9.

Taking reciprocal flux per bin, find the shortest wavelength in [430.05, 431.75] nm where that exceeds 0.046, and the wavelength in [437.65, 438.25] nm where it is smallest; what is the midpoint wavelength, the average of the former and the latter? 433.90 nm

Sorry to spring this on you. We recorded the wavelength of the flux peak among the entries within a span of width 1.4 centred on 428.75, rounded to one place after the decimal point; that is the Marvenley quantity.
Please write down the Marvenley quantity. 428.1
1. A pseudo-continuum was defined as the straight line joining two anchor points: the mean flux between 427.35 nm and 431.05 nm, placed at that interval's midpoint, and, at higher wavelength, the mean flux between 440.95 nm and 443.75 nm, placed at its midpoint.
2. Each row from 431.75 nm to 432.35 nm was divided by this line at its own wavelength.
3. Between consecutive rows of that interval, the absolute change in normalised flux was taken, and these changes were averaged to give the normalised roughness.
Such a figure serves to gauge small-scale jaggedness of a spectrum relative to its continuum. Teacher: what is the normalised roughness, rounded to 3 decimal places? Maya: 0.131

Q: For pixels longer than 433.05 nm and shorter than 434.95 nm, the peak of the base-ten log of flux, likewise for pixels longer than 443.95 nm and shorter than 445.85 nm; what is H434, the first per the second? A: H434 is 0.992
